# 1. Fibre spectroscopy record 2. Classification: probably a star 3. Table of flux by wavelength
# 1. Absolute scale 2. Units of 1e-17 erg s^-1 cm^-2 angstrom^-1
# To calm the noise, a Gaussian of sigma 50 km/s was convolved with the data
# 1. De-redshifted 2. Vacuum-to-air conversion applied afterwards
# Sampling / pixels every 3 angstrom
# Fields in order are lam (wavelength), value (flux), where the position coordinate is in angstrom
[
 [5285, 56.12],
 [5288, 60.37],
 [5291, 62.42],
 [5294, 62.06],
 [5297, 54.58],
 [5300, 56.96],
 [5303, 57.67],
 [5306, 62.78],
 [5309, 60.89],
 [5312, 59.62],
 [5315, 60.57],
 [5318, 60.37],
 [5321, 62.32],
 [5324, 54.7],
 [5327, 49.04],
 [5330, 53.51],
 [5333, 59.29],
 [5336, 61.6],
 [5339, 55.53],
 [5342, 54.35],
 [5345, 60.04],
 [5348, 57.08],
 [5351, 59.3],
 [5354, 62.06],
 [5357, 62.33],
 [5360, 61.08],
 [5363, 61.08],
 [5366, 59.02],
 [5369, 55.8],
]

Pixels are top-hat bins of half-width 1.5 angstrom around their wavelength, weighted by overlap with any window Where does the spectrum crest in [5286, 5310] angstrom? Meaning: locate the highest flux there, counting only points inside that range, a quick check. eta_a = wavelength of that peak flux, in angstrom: 5306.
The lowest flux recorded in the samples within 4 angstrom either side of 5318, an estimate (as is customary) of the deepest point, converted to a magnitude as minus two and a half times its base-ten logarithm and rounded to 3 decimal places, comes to -4.452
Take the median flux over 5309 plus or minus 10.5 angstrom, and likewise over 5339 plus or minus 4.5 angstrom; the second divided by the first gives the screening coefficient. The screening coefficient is 0.92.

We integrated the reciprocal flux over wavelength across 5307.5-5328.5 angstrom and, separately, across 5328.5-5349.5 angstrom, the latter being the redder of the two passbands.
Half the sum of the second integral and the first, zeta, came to 0.365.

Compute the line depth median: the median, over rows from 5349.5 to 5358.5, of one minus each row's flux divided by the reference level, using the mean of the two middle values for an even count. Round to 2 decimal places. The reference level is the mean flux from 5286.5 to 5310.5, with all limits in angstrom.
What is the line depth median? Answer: -0.04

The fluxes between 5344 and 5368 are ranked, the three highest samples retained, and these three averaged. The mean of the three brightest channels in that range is 61.8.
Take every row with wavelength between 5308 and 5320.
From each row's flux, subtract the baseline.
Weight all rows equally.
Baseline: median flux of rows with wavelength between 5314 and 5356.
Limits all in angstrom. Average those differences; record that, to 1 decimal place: 1.1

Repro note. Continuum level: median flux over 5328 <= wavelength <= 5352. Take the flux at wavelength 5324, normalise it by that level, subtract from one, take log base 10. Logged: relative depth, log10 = -1.22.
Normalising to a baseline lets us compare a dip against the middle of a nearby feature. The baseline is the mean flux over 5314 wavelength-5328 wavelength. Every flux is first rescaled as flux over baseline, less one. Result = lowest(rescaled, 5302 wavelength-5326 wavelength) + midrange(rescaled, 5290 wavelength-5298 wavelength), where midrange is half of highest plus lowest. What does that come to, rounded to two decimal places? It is -0.03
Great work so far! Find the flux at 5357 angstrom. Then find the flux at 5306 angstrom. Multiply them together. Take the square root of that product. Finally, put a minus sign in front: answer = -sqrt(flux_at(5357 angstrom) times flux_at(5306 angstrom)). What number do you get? -62.6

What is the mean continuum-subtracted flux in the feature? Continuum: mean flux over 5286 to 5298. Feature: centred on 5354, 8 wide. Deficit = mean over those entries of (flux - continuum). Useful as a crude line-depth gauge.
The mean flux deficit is 1.4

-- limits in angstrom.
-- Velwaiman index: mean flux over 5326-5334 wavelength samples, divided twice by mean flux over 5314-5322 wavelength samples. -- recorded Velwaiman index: 0.0145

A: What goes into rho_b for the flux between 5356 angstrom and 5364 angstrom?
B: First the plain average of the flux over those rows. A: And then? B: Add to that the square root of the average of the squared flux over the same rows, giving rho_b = 123.0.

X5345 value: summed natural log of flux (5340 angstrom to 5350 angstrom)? 12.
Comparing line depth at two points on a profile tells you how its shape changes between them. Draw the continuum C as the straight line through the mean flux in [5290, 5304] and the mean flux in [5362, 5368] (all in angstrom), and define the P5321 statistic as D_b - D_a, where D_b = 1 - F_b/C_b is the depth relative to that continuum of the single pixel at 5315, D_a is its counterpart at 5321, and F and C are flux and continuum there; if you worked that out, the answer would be 0.028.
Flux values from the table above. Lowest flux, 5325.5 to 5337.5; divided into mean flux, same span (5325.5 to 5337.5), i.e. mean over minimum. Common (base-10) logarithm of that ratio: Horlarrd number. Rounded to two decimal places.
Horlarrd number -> 0.06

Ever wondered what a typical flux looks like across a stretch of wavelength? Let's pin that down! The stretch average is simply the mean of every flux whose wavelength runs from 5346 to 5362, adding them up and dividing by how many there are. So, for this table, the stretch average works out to 60.4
